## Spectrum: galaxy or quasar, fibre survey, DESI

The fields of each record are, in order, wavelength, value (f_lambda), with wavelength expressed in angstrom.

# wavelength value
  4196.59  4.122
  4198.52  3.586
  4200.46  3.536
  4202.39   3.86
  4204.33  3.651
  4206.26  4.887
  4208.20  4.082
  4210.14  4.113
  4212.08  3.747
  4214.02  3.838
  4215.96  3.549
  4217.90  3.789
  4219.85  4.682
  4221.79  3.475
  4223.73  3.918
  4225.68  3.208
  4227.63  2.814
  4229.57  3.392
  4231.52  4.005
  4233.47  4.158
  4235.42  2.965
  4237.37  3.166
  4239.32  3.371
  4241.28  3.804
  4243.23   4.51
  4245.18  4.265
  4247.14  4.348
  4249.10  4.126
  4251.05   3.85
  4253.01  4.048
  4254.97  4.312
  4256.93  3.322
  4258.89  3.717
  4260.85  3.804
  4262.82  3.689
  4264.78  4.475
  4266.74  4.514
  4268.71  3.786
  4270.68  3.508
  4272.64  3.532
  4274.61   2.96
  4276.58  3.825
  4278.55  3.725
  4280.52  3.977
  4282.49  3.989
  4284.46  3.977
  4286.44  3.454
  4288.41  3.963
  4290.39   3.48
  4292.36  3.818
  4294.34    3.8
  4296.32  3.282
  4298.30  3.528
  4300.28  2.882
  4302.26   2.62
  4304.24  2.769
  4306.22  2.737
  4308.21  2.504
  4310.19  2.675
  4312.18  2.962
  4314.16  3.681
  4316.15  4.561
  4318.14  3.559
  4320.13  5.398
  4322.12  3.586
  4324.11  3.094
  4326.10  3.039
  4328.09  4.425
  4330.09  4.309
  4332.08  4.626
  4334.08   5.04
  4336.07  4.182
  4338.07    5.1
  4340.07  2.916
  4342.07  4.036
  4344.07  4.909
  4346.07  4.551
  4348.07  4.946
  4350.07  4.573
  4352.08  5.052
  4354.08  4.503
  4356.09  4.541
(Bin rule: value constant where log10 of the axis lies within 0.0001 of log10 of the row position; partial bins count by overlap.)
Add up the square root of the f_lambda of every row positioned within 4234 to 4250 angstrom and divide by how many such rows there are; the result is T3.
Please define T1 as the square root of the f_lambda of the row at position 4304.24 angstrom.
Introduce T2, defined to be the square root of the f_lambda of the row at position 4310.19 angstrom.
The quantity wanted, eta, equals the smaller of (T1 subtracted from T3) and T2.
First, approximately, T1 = 1.66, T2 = 1.64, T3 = 1.95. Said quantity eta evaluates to 0.3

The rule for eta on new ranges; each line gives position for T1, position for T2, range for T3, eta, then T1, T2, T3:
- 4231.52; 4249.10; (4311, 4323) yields 0.0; 2.00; 2.03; 1.98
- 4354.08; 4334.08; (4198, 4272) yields -0.2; 2.12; 2.24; 1.96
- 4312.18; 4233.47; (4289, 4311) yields 0.0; 1.72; 2.04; 1.76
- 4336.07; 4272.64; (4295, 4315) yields -0.3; 2.04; 1.88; 1.72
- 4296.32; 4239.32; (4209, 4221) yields 0.2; 1.81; 1.84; 1.99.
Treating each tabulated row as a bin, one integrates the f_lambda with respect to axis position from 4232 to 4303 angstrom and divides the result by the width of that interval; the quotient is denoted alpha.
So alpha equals 3.74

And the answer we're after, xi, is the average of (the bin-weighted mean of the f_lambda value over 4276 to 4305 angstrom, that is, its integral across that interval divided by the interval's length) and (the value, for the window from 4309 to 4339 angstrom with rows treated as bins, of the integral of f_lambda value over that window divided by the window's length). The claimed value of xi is 3.77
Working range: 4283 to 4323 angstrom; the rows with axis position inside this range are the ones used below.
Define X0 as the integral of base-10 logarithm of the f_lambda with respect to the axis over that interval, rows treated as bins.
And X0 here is 21.3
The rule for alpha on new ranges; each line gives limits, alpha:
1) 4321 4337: 4.05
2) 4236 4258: 3.90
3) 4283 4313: 3.24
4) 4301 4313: 2.71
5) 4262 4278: 3.79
